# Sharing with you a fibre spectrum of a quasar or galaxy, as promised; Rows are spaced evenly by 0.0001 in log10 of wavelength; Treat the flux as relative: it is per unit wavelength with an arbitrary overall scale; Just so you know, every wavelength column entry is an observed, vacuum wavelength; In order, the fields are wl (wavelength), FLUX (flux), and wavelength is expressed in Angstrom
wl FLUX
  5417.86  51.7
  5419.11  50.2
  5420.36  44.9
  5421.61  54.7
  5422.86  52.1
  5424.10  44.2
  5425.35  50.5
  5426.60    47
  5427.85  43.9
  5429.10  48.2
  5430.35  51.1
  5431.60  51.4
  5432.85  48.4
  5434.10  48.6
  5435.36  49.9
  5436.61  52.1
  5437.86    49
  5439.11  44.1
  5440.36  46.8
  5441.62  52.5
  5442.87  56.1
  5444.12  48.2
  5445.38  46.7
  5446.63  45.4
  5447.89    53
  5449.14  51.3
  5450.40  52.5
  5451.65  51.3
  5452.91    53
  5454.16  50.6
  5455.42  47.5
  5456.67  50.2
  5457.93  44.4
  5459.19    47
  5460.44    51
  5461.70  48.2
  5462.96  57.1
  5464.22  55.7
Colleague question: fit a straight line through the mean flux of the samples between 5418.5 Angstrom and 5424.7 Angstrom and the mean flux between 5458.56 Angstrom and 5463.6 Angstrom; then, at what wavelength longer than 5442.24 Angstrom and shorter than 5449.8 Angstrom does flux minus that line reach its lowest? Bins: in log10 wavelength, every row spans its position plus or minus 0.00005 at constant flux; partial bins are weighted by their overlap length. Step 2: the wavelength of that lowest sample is 5446.63 Angstrom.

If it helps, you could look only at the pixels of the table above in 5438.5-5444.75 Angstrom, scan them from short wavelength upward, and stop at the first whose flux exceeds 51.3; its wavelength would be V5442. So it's 5441.62 Angstrom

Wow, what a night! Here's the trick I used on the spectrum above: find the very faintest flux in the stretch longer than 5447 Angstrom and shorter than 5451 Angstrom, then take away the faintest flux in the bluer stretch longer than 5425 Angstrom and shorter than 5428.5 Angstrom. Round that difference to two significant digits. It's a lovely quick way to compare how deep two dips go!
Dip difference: 7.4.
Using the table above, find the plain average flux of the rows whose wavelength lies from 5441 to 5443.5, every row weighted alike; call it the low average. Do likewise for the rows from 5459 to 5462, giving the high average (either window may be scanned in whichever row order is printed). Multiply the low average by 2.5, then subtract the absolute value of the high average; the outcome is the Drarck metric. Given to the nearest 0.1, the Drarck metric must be 87.0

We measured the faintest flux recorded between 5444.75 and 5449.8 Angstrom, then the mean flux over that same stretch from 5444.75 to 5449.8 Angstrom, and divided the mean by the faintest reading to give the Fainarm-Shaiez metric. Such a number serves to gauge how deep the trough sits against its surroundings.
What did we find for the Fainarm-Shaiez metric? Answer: 1.081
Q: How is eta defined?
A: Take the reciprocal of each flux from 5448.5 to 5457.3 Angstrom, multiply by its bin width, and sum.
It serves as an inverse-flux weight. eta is 0.173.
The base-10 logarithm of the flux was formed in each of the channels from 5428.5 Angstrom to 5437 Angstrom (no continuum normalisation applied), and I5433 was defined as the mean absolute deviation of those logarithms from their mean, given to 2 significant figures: 0.012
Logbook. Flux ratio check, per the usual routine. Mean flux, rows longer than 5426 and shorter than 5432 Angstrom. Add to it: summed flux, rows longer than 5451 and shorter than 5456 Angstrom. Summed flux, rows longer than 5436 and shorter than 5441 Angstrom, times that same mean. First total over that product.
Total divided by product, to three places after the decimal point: 0.027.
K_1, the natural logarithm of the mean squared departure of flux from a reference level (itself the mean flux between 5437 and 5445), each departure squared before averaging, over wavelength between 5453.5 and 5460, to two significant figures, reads 2.0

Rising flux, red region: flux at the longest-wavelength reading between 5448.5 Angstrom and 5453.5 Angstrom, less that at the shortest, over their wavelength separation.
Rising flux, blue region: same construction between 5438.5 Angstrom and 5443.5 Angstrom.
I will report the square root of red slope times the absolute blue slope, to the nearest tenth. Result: 1.2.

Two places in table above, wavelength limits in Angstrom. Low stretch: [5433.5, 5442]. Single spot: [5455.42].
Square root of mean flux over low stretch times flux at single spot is 48.2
